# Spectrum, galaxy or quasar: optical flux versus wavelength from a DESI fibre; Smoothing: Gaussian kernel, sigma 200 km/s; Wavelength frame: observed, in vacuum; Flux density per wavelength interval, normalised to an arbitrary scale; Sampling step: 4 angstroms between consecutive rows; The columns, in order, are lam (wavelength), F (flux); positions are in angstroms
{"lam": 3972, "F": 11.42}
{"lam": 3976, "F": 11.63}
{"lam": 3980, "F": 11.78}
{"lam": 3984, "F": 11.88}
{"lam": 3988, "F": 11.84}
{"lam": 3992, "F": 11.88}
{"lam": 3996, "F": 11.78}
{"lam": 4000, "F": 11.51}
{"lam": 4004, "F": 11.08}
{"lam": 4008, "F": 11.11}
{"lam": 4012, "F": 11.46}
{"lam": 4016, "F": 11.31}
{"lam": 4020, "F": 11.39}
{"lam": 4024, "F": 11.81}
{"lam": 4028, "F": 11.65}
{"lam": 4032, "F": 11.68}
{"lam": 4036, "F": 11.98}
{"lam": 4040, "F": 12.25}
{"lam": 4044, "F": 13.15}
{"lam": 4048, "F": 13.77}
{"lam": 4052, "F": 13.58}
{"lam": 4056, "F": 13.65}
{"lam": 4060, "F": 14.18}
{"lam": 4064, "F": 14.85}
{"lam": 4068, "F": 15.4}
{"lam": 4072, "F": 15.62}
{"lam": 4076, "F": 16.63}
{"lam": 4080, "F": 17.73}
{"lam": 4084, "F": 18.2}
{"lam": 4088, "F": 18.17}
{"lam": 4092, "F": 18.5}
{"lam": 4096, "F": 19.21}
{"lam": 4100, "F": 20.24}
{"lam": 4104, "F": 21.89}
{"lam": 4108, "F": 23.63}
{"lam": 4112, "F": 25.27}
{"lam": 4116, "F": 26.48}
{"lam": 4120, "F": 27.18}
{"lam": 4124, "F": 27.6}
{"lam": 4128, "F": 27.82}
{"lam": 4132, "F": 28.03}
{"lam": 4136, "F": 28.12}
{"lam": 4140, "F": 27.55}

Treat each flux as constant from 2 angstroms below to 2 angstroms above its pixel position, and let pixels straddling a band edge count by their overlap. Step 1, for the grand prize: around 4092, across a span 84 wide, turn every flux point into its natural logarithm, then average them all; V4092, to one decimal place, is 3.0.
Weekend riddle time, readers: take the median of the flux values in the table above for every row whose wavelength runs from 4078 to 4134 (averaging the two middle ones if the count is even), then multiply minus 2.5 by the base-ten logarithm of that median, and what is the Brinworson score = -3.39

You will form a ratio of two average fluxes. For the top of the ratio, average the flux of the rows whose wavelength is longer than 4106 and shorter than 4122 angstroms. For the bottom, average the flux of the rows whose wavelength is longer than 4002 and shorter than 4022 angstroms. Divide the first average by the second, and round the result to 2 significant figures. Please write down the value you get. 2.3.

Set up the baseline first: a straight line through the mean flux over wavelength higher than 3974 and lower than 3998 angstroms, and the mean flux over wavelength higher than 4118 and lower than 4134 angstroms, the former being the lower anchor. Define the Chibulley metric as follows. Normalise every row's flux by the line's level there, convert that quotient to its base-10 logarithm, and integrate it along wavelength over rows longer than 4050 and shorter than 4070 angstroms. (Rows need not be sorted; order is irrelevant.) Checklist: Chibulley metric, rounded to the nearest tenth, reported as -3.0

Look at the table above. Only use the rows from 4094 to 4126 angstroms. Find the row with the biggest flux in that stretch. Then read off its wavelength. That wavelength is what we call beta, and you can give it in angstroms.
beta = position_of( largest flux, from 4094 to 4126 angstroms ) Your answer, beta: 4124 angstroms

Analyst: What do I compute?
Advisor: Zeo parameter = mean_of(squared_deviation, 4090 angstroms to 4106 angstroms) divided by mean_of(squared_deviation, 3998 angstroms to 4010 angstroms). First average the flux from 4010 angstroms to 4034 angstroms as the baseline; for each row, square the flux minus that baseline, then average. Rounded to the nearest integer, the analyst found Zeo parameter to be 522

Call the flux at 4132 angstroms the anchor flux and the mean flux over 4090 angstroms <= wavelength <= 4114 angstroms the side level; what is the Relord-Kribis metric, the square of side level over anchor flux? 0.59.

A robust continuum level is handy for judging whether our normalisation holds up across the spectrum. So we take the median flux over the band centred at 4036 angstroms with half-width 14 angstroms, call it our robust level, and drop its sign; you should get 12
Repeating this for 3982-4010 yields 12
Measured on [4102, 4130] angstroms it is 26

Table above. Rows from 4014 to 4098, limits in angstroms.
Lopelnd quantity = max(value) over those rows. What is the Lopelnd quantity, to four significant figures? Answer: 19.21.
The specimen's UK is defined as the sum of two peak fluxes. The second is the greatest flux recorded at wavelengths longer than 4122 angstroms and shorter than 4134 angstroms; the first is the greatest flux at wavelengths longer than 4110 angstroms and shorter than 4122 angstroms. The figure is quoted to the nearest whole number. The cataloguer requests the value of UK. 55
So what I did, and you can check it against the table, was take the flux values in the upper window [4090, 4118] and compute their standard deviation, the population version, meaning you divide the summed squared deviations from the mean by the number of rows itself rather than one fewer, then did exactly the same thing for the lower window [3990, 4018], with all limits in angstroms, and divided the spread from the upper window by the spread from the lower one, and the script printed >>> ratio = 9.9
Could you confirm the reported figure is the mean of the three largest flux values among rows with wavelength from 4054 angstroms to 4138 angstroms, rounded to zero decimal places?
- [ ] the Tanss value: 28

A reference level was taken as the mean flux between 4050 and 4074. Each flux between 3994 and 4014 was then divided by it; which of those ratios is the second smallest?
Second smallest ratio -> 0.76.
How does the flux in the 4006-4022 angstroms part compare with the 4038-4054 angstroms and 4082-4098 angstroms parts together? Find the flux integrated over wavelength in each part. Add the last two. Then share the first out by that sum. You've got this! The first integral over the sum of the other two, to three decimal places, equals 0.357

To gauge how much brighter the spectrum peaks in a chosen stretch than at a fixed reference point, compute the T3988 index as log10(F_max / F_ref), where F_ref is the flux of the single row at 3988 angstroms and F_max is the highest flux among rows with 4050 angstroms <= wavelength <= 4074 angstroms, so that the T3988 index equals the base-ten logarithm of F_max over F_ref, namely 0.12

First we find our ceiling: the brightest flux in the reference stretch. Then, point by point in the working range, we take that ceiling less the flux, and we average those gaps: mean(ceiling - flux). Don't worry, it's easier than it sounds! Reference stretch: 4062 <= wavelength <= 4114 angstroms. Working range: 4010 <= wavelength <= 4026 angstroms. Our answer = 14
